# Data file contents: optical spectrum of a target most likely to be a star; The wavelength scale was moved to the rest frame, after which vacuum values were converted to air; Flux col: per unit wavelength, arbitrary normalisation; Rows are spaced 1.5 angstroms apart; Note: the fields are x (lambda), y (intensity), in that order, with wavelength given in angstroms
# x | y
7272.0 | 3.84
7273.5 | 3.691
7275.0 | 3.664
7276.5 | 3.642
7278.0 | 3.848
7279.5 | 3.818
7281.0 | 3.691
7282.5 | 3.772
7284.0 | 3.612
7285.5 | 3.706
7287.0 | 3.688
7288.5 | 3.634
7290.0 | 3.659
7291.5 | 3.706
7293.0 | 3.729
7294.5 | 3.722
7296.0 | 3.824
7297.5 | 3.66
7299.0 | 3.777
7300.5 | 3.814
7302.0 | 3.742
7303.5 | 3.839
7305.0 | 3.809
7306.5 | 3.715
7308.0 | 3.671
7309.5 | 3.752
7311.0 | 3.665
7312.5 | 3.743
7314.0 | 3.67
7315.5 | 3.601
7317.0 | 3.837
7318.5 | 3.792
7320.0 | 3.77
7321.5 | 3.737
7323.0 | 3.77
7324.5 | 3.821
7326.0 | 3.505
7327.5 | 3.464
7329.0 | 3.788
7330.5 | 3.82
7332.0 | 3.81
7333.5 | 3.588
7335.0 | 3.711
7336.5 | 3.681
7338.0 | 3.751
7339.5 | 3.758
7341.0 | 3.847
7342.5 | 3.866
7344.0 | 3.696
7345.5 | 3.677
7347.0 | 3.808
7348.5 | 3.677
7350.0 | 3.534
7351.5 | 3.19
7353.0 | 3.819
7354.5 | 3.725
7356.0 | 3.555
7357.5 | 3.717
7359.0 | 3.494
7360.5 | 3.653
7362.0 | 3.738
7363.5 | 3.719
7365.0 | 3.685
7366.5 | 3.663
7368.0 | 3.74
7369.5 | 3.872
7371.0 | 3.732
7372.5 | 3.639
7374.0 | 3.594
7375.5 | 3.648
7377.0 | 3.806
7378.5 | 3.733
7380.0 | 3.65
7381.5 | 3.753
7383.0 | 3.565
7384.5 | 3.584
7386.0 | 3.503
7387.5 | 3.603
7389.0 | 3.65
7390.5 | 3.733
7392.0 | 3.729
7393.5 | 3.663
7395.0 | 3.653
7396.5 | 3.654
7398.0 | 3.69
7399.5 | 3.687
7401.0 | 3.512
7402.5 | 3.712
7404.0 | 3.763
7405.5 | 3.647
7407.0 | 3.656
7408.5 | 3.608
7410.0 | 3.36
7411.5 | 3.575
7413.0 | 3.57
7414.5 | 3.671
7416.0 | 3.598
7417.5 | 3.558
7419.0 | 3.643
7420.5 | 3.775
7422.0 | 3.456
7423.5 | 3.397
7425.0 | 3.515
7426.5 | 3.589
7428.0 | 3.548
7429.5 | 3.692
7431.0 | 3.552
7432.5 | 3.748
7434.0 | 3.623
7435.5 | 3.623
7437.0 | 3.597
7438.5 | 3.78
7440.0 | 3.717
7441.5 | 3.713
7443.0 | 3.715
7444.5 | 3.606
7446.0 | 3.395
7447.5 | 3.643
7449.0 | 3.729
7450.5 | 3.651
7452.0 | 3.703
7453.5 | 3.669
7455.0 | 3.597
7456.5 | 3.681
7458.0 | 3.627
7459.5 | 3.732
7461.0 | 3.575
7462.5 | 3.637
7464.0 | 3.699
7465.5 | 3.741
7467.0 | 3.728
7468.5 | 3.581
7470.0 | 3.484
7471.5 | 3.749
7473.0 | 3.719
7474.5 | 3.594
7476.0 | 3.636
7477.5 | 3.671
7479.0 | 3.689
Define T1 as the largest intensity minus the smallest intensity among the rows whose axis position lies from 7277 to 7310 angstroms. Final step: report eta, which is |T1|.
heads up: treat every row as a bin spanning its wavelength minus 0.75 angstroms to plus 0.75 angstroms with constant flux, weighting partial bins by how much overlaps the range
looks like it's 0.24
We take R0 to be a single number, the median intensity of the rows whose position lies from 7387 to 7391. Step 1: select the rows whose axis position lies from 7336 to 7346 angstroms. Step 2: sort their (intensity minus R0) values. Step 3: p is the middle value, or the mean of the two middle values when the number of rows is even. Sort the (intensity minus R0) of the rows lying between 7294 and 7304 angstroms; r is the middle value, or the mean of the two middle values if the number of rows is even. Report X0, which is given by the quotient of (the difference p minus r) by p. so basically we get -0.3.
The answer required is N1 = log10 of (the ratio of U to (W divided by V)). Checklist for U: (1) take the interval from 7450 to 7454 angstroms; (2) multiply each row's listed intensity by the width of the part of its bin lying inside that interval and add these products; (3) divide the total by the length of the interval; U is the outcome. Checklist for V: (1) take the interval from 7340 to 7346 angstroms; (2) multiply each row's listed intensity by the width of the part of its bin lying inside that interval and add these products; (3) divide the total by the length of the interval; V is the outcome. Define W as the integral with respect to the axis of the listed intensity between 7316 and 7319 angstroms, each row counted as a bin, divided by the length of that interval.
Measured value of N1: 0.563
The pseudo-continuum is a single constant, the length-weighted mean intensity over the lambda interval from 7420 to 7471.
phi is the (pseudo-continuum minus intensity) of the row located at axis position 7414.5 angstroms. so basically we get -0.04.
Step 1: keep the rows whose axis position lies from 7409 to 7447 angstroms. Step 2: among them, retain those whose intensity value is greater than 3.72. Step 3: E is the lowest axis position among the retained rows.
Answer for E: 7420.5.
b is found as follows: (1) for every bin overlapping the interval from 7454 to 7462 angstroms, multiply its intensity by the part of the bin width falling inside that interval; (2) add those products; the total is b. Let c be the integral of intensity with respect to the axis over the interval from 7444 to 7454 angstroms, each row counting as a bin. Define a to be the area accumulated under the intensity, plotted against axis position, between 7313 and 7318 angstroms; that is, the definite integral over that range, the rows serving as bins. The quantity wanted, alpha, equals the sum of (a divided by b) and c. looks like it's 37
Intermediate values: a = 19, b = 29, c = 36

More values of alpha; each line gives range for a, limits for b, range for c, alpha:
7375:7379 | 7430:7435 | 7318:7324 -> 23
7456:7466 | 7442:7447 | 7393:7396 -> 13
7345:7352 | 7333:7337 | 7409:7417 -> 30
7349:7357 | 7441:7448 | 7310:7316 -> 23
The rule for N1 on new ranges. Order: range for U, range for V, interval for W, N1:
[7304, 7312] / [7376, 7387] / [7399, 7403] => 0.574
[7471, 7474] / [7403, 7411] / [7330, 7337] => 0.558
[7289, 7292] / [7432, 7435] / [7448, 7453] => 0.564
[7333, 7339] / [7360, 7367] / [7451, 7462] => 0.572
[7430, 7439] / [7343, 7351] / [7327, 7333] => 0.556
